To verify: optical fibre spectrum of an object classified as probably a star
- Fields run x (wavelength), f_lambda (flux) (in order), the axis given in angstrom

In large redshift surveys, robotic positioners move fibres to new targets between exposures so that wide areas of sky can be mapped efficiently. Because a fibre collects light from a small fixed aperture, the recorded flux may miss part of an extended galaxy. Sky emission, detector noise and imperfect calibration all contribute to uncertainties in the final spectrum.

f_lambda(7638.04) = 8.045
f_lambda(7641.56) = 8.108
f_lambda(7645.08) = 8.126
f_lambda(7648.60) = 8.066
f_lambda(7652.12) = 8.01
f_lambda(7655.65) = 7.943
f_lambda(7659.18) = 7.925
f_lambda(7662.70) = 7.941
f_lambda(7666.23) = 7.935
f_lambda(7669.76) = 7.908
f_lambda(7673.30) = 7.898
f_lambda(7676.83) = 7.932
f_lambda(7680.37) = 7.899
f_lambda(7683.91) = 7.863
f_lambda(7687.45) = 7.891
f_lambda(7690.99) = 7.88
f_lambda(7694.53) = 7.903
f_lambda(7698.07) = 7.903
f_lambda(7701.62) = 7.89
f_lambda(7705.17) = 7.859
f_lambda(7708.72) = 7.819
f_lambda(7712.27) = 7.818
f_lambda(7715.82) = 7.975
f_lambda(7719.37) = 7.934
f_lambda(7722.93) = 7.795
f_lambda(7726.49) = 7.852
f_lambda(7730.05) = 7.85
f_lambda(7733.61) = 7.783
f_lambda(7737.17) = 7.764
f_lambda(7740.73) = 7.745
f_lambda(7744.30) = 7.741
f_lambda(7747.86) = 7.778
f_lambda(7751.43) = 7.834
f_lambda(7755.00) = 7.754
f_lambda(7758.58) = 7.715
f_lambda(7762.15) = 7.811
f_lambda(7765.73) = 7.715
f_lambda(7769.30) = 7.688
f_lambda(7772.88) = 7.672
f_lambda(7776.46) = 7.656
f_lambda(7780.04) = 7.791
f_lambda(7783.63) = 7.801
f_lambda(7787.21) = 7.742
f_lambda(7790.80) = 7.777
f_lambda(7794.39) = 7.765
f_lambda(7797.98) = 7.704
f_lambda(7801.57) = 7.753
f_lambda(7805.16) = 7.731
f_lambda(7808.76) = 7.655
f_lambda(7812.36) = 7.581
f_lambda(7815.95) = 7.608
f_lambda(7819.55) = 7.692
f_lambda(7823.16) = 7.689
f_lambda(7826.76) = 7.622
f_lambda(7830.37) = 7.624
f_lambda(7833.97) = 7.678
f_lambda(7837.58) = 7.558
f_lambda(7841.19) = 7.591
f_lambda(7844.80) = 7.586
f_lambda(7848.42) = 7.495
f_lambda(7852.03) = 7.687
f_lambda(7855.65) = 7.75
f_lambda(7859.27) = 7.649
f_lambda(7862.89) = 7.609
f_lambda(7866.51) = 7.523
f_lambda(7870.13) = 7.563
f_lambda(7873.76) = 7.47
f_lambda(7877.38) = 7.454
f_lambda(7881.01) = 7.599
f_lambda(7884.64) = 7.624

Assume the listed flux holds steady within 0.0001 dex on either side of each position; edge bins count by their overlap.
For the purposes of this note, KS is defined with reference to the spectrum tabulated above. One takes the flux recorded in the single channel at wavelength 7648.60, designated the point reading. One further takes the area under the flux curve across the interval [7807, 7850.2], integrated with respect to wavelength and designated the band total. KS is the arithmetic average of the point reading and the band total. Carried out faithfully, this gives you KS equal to 169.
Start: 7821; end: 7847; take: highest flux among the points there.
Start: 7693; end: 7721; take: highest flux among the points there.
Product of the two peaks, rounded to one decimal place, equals 61.3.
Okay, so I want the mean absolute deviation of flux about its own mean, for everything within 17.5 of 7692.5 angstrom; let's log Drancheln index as 0.023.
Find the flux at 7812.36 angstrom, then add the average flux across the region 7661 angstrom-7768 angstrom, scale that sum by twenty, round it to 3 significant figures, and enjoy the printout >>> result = 309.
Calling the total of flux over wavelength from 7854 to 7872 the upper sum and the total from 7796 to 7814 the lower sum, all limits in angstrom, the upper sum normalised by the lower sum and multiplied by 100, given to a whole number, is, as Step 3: 99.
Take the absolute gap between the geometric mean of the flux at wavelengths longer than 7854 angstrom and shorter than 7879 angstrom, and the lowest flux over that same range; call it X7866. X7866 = 0.12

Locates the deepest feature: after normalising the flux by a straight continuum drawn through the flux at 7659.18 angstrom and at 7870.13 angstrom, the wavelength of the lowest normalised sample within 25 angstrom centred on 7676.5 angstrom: 7683.91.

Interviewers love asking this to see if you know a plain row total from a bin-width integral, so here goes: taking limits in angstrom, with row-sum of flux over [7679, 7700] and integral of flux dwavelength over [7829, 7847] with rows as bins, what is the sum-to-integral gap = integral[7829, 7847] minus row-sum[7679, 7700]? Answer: 90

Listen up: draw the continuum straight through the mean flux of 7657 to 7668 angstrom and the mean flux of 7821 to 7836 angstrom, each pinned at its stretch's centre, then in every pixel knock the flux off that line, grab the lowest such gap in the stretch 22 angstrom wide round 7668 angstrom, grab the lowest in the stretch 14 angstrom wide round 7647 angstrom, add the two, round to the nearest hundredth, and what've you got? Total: -0.18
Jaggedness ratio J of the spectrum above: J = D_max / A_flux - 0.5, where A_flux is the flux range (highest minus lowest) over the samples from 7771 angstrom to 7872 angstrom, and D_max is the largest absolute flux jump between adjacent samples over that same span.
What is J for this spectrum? 0.13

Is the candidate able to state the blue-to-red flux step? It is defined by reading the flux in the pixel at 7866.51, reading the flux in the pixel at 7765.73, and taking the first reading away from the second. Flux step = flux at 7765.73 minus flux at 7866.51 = 0.19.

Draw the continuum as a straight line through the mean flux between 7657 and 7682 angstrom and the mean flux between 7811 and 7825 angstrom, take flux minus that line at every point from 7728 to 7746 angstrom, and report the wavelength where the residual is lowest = 7740.73 angstrom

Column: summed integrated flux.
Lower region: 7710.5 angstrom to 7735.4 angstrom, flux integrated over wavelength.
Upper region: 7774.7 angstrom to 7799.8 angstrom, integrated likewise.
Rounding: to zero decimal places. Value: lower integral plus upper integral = 390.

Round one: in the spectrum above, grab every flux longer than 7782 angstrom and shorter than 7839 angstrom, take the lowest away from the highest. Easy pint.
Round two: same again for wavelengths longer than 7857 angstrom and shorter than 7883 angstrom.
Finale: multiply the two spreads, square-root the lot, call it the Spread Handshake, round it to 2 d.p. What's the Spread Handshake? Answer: 0.22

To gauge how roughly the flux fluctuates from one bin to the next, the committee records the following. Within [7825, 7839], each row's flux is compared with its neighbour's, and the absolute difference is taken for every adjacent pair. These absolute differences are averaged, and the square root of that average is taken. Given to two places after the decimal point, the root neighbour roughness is 0.24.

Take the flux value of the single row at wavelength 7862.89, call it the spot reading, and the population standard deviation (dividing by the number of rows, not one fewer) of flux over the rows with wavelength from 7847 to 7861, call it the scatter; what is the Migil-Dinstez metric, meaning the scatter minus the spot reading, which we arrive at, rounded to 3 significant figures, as -7.52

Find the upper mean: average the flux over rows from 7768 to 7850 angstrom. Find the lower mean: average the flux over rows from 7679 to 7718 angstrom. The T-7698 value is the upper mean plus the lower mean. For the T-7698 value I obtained 15.55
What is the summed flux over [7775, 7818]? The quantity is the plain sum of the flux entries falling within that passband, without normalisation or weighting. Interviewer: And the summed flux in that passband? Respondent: 92.6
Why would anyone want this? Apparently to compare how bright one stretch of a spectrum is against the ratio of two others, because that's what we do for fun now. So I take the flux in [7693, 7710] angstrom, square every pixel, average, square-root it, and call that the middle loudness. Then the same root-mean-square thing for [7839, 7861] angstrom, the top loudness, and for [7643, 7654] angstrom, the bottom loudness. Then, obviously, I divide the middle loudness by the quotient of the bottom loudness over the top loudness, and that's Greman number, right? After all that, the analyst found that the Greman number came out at 7.44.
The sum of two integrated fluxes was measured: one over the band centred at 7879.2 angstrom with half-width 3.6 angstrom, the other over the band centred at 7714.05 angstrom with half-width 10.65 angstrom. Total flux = 222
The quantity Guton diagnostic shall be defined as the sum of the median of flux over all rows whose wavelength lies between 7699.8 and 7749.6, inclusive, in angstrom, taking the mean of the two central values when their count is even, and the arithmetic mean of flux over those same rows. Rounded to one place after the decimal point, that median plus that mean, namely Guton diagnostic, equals 15.6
